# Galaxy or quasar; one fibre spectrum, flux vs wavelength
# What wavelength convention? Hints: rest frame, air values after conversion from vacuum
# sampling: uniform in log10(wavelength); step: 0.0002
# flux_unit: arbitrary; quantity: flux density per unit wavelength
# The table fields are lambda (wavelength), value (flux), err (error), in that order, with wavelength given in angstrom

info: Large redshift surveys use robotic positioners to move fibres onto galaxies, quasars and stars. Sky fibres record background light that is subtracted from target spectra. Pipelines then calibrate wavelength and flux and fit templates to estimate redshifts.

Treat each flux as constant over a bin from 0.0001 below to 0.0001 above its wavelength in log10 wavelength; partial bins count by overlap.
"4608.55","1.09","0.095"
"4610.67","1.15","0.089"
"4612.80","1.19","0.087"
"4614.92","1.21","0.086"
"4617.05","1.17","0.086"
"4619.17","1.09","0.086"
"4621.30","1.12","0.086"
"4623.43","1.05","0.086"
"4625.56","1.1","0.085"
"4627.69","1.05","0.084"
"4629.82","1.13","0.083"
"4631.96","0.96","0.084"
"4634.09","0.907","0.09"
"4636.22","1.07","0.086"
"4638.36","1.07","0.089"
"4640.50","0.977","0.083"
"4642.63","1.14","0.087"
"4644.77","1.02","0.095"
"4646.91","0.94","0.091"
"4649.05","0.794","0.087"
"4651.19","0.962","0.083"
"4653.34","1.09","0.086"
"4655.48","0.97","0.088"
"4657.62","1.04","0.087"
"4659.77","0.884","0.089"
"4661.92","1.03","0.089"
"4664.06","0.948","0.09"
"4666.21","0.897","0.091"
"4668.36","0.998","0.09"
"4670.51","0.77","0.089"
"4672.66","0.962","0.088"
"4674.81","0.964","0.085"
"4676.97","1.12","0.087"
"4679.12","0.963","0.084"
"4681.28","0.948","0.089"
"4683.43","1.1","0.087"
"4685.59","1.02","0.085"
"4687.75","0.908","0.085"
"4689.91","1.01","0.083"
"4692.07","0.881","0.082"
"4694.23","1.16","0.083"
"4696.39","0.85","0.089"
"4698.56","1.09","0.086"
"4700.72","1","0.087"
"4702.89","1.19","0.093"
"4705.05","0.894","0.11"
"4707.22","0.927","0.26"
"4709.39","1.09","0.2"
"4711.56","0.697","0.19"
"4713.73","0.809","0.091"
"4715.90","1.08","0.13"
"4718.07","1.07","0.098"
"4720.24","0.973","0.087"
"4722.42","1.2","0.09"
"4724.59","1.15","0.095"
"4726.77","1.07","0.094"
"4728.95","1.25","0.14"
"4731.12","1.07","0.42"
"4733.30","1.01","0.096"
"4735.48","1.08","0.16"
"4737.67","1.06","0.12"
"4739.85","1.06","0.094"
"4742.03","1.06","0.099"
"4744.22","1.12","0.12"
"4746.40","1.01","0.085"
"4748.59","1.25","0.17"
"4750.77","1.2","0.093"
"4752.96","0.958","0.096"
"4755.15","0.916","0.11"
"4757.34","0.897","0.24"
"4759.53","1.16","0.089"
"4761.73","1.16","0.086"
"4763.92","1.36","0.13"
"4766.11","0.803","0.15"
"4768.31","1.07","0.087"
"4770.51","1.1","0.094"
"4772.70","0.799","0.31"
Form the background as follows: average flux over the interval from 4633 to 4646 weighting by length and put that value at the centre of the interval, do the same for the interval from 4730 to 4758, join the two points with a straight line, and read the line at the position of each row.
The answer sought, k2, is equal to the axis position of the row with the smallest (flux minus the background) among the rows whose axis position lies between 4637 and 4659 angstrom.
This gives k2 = 4649.05 angstrom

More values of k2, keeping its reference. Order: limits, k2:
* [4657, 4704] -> 4670.51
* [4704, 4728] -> 4711.56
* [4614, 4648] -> 4634.09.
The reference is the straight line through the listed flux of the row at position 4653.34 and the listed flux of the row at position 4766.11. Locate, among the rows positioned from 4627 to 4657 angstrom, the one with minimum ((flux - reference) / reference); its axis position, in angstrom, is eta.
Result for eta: 4649.05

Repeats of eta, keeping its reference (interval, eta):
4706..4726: 4711.56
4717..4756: 4720.24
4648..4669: 4649.05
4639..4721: 4649.05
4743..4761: 4757.34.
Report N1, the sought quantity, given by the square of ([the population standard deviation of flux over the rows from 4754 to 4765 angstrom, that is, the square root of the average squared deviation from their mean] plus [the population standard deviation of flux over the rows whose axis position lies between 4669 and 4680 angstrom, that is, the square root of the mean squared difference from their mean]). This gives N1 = 0.081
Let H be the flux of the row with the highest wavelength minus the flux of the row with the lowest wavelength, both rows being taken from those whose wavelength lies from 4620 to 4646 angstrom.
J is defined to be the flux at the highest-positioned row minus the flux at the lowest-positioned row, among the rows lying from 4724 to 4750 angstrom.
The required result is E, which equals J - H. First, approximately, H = -0.10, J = 0.10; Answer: 0.20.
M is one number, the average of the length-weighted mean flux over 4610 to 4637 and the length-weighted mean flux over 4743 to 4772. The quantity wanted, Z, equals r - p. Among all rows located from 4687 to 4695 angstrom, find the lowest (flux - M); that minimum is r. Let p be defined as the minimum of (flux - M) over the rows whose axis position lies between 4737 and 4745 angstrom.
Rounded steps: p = -0.02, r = -0.20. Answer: -0.18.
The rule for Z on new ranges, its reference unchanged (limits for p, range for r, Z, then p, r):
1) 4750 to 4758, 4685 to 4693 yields -0.02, -0.19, -0.20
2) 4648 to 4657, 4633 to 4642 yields 0.11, -0.29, -0.18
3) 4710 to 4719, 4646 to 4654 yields 0.10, -0.39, -0.29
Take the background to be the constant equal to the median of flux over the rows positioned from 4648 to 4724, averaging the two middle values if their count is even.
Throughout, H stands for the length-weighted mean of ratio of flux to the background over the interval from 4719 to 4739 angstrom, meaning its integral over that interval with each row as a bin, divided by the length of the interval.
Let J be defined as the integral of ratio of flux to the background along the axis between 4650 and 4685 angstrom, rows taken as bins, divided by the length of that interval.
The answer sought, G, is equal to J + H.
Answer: 2.14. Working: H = 1.13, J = 1.01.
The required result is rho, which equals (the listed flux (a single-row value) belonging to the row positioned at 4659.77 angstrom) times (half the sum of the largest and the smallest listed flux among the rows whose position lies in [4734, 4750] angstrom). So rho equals 1.00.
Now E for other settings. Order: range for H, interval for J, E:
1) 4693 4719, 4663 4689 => 0.05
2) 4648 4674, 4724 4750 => -0.07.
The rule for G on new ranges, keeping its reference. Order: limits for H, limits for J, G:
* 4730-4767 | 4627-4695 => 2.12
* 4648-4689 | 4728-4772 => 2.11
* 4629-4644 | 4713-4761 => 2.17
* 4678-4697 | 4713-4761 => 2.12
